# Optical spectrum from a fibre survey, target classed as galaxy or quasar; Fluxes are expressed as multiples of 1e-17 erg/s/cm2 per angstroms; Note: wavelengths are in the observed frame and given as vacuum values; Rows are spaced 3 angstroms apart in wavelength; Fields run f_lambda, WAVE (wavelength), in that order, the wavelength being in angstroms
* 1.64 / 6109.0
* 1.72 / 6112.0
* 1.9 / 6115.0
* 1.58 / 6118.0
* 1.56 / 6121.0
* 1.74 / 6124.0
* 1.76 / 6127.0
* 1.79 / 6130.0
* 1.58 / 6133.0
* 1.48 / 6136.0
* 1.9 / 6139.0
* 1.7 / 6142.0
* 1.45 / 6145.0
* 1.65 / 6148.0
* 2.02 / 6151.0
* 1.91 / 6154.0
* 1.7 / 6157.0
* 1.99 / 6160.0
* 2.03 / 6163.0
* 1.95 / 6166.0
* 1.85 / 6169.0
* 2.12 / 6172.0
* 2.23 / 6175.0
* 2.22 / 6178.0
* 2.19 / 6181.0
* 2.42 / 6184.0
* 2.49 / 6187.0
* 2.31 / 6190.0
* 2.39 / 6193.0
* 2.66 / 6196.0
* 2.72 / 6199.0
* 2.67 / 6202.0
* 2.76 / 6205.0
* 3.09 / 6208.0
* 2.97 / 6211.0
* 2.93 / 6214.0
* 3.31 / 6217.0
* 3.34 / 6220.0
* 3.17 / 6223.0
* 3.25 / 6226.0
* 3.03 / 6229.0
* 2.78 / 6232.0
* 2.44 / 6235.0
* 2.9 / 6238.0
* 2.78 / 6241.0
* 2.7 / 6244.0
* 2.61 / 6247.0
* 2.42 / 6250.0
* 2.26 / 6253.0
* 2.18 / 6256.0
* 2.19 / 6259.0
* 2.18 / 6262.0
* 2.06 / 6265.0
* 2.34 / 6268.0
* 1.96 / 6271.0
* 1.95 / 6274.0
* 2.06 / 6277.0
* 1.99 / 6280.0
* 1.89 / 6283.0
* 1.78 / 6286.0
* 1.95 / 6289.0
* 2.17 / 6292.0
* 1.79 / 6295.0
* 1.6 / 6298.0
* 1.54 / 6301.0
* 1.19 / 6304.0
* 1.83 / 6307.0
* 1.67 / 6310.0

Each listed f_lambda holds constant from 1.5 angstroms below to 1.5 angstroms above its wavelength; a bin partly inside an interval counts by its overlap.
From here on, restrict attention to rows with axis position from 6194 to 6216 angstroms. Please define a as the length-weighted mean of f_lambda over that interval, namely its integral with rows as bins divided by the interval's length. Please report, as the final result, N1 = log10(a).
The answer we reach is 0.45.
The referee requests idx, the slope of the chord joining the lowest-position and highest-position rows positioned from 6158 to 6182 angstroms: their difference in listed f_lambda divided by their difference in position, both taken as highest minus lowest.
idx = 0.010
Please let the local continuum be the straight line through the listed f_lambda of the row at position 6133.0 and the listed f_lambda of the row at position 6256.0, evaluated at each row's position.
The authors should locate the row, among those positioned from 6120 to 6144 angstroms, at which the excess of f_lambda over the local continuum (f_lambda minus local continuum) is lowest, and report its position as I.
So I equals 6136.0 angstroms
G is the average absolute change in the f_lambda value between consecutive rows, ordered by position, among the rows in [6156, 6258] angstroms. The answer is 0.15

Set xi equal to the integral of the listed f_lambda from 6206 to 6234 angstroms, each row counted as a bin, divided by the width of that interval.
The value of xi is 3.08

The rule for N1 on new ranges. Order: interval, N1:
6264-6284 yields 0.31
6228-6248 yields 0.44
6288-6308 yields 0.23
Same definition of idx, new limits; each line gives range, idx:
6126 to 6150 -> -0.005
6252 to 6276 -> -0.015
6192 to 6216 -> 0.026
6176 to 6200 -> 0.024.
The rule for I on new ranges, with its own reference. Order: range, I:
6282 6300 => 6298.0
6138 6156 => 6145.0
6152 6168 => 6157.0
